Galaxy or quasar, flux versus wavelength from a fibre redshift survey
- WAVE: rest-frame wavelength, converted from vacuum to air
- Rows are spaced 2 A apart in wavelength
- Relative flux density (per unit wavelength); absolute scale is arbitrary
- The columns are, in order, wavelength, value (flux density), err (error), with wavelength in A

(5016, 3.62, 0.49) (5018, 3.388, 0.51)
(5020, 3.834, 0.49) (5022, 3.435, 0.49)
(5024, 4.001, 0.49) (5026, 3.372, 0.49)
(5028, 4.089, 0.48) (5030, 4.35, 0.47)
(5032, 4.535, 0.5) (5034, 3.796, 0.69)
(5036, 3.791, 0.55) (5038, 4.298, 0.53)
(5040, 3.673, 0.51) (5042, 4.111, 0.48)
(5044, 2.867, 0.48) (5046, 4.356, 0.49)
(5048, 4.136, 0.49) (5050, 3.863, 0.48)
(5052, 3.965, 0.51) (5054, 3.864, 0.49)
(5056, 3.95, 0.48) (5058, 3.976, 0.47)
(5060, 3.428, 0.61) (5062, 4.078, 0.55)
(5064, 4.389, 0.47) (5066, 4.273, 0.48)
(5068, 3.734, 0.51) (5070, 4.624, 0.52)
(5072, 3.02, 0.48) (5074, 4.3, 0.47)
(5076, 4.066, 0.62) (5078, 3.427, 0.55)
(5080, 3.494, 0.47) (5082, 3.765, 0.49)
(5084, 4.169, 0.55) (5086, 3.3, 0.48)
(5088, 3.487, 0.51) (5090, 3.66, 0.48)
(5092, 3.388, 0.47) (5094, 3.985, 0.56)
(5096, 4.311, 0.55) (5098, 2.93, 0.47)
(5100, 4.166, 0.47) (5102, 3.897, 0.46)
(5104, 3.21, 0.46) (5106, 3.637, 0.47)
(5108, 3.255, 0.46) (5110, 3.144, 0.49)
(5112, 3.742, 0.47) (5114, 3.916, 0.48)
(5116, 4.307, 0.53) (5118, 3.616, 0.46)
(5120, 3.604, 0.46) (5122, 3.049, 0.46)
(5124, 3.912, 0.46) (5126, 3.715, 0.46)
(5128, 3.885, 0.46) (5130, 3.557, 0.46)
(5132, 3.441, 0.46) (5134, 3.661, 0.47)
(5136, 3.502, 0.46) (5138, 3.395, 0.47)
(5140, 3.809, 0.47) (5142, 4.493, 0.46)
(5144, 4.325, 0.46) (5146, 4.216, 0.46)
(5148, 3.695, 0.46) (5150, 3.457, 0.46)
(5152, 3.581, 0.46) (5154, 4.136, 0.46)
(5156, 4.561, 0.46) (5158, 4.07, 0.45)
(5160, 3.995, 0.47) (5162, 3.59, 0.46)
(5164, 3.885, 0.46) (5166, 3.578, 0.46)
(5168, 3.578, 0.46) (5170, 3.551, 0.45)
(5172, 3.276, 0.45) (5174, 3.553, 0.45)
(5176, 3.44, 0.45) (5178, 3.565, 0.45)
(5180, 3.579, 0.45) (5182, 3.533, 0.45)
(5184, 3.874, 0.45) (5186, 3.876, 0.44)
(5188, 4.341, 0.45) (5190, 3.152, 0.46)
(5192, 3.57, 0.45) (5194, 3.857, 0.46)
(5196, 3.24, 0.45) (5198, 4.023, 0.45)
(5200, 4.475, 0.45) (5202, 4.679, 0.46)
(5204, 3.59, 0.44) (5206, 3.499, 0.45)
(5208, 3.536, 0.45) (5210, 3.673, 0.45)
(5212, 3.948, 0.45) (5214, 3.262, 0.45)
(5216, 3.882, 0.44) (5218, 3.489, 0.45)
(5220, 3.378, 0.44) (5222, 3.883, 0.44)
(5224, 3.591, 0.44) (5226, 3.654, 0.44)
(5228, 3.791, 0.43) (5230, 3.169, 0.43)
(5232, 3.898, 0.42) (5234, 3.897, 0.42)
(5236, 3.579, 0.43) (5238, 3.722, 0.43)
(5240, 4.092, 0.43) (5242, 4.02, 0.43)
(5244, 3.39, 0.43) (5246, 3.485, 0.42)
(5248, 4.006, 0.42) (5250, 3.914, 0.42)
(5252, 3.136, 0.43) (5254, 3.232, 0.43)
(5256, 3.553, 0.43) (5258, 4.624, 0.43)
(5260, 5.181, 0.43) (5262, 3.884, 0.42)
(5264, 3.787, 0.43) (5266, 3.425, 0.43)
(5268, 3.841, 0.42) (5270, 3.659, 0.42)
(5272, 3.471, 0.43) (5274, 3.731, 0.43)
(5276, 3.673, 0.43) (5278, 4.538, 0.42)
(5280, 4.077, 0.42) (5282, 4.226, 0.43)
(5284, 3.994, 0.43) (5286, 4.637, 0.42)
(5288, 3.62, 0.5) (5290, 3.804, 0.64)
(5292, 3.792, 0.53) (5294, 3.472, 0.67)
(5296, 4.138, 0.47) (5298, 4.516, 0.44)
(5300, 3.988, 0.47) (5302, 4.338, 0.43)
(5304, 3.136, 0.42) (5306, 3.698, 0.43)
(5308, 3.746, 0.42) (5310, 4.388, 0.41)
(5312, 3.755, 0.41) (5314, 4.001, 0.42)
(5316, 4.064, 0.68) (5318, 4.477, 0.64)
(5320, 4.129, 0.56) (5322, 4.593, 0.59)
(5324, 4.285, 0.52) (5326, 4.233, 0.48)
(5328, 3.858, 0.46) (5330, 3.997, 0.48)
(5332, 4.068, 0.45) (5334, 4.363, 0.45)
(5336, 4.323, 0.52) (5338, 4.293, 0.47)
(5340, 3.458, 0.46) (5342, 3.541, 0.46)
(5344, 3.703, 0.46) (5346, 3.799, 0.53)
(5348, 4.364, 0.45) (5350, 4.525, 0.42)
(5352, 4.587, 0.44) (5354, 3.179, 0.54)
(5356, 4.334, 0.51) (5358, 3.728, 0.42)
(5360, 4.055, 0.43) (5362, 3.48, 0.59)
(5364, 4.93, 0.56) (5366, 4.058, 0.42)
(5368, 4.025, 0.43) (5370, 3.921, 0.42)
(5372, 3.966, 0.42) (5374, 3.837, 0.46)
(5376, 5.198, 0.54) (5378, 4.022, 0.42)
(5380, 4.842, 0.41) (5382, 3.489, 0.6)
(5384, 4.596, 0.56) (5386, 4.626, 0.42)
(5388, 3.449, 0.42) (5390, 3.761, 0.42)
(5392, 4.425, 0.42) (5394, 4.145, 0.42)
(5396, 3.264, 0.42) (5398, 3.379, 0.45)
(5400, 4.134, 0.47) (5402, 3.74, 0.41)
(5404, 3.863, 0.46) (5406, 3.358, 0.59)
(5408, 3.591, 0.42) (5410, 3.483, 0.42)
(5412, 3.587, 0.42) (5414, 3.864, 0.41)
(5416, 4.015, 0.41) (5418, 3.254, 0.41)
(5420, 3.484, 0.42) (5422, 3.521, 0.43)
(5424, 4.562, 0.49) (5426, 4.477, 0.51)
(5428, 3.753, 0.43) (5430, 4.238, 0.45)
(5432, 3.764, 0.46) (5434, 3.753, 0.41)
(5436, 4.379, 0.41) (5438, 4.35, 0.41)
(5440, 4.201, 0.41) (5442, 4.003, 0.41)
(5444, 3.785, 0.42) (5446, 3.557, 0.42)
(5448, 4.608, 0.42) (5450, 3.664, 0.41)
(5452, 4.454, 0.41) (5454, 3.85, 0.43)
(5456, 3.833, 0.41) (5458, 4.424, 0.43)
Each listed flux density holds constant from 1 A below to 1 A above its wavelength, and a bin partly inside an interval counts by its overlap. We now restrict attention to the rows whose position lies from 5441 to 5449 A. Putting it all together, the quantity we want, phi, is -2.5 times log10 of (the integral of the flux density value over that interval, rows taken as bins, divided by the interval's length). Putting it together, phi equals -1.50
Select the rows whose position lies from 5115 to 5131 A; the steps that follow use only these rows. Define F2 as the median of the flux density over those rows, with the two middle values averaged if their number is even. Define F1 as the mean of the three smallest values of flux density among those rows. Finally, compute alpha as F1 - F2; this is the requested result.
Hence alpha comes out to -0.26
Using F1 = 3.40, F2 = 3.67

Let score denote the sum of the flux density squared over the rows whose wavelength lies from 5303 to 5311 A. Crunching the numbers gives 57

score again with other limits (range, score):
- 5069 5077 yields 66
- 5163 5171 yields 53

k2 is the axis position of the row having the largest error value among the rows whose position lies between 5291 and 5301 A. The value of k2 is 5294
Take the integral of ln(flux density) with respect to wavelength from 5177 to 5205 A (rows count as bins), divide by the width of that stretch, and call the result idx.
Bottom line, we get 1.33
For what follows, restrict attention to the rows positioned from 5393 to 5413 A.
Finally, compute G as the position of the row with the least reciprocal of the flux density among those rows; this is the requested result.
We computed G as 5394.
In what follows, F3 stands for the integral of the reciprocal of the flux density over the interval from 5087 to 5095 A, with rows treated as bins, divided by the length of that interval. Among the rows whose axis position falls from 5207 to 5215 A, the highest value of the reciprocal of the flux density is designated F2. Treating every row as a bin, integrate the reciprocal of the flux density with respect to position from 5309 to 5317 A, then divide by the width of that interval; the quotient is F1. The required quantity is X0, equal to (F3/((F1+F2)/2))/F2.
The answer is 3.26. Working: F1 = 0.248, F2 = 0.307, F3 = 0.2765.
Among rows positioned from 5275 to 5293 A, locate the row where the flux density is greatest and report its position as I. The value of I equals 5286 A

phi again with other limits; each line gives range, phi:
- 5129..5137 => -1.37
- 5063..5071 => -1.57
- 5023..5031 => -1.49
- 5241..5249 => -1.43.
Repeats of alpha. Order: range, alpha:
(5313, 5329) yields -0.21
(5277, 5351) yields -0.71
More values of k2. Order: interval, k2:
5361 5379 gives 5362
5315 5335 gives 5316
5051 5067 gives 5060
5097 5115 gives 5110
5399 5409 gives 5406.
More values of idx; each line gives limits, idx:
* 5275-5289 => 1.41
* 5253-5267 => 1.36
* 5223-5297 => 1.34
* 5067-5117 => 1.31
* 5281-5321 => 1.38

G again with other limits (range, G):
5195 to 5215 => 5202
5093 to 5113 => 5096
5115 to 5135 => 5116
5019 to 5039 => 5032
